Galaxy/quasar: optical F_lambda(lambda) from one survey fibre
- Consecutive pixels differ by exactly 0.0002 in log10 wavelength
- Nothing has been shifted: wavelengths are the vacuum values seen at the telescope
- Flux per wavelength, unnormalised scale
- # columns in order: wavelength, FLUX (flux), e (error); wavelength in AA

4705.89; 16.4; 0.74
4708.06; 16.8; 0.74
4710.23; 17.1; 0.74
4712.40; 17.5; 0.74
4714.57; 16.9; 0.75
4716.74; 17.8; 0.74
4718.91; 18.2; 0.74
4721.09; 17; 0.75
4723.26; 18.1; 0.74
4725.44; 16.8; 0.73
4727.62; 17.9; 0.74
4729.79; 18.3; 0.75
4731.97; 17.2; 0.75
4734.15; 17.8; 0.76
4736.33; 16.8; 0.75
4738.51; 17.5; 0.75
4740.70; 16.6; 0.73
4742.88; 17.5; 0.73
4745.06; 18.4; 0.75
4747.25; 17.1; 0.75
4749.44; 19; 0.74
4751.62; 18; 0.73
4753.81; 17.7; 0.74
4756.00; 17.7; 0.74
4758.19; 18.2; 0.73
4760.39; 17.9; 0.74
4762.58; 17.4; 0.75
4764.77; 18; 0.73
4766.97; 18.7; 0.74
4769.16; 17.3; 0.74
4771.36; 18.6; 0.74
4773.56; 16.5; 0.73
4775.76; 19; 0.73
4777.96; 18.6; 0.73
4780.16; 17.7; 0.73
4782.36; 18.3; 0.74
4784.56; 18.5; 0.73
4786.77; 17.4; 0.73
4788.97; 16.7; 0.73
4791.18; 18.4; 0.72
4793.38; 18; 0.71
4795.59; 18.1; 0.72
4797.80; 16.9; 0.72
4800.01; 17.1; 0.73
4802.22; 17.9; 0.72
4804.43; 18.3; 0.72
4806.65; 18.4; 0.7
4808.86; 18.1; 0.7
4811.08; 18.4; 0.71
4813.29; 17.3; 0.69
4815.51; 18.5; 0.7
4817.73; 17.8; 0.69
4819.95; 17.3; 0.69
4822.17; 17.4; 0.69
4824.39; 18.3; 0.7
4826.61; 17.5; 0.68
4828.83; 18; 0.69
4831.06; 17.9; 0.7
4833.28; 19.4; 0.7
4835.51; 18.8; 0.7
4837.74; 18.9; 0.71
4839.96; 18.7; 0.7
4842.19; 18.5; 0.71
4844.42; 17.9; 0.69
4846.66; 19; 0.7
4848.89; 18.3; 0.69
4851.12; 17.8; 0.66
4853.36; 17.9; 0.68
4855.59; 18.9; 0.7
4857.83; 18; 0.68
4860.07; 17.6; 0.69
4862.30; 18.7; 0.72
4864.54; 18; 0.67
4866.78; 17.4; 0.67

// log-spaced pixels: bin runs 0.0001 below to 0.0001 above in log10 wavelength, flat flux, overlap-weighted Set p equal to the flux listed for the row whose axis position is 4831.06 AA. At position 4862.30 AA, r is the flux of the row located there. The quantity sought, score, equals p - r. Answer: -0.8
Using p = 17.9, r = 18.7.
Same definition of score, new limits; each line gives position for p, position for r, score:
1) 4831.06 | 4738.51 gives 0.4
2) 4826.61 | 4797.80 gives 0.6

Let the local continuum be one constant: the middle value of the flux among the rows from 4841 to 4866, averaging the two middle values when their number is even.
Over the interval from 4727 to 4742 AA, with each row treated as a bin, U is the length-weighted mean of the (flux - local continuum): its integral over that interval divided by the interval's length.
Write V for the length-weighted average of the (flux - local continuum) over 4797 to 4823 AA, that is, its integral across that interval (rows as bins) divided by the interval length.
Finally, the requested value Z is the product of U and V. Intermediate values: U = -0.6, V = -0.20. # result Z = 0.12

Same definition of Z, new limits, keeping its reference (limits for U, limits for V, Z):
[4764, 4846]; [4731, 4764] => -0.01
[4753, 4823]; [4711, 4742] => 0.07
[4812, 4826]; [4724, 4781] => 0.05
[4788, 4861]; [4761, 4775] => -0.01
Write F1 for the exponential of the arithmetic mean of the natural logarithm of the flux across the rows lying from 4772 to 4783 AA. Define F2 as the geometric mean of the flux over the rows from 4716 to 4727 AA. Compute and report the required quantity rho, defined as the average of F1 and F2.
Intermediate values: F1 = 18.00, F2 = 17.57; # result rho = 17.8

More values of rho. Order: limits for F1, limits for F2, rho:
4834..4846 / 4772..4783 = 18.3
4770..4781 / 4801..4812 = 18.1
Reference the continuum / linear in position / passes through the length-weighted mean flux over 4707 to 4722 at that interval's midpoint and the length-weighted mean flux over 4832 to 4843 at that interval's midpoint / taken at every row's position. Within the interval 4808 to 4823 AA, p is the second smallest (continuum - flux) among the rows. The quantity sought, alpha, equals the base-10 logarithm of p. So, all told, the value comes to -0.87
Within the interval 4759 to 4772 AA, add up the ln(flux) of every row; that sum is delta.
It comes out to 17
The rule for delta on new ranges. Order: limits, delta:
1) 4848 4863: 20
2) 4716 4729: 17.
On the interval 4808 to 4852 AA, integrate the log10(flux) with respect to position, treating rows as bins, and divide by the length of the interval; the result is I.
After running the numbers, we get 1.26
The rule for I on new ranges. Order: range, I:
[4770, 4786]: 1.26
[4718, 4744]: 1.24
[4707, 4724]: 1.24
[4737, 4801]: 1.25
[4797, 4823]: 1.25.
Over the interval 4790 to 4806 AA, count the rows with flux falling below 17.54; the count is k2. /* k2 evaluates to 2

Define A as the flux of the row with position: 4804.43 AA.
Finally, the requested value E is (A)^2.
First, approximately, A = 18.3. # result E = 334.9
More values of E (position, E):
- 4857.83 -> 324.0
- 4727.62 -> 320.4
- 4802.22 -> 320.4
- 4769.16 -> 299.3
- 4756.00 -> 313.3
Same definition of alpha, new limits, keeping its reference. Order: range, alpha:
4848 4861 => -0.15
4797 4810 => -0.81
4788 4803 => -0.61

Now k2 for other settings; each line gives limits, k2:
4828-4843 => 0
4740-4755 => 3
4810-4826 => 3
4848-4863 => 0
